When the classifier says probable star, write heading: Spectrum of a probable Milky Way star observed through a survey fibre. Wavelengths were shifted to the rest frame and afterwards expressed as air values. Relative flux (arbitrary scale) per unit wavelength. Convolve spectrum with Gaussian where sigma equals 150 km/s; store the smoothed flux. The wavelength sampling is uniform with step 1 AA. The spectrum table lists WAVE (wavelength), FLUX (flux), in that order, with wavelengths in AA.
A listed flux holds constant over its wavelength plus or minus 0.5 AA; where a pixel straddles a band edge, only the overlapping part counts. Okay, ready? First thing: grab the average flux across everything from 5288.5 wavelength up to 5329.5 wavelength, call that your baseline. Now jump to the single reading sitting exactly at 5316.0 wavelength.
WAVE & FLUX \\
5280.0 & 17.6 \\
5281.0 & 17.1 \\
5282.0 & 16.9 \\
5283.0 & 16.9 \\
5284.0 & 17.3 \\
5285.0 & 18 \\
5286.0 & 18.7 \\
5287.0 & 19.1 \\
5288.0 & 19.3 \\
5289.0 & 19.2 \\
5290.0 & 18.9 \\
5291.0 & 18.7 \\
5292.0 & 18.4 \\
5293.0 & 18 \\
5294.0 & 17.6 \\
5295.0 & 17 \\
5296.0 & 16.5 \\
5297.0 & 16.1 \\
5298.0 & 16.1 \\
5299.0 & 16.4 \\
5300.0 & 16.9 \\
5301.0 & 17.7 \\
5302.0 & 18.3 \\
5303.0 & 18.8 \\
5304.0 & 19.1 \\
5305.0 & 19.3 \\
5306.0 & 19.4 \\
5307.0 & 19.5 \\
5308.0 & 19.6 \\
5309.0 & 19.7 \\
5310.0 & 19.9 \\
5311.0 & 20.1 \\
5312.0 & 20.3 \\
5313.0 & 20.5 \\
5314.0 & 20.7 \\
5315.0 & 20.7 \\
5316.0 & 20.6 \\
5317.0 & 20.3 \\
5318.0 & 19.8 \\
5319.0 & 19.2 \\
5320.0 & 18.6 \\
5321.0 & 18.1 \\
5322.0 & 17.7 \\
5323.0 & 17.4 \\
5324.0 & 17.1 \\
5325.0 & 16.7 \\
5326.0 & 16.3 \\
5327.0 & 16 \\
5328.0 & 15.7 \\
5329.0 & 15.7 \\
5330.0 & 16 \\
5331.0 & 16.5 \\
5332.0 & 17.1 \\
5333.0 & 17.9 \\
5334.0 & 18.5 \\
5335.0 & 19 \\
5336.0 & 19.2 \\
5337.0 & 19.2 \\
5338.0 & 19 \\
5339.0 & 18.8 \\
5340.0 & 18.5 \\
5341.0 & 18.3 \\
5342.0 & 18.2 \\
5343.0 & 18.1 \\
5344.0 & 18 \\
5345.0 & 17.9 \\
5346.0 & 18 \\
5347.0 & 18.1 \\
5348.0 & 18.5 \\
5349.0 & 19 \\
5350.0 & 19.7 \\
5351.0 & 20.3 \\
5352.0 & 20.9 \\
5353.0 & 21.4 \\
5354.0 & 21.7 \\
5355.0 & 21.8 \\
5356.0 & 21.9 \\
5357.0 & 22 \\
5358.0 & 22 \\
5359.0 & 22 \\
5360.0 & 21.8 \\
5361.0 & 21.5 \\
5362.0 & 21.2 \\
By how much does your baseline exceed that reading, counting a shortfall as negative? -2.2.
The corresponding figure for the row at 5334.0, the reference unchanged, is -0.1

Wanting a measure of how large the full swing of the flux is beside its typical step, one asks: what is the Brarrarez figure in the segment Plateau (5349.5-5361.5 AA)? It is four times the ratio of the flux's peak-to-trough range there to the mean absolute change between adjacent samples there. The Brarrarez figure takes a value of 36.1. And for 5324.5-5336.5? 34.2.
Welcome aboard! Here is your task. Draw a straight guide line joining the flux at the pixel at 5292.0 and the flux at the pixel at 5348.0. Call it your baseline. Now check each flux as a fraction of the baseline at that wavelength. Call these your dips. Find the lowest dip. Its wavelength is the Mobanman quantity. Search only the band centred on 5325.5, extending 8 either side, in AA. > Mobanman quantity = 5329.0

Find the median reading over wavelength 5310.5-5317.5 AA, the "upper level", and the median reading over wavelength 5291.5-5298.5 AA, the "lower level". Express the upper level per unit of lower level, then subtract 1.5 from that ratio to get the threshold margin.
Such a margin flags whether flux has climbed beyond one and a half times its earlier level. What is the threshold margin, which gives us -0.3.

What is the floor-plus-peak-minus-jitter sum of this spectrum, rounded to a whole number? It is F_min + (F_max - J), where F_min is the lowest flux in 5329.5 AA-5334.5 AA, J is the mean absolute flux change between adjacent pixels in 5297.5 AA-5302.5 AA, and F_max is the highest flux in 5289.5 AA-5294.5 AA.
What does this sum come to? 34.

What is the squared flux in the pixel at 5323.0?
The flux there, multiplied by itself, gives 303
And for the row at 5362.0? 449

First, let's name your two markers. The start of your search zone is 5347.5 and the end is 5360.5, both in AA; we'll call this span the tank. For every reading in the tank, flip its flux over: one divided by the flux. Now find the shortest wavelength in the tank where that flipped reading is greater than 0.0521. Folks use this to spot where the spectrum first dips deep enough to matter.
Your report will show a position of 5348.0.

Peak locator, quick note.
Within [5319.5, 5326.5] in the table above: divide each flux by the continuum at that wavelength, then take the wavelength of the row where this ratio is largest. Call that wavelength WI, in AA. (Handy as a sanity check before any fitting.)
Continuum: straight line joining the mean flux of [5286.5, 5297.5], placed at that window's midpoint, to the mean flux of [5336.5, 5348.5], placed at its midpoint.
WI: 5320.0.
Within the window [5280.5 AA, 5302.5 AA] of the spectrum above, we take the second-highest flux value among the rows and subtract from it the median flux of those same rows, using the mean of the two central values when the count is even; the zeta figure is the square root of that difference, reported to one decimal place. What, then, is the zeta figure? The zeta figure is 1.2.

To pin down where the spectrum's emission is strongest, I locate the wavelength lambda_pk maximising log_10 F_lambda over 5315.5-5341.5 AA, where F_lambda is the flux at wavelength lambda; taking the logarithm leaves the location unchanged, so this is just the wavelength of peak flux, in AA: 5316.0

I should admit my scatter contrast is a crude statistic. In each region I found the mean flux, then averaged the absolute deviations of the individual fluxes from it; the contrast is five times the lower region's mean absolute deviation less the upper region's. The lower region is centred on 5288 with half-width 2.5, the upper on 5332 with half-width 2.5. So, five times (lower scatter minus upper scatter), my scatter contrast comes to -3.0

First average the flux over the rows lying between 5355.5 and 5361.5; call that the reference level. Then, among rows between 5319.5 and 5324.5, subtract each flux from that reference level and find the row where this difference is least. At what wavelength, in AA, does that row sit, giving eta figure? 5320.0 AA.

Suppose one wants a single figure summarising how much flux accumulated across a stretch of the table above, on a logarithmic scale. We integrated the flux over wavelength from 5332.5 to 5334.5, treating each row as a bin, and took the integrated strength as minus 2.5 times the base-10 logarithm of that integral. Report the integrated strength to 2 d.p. -3.90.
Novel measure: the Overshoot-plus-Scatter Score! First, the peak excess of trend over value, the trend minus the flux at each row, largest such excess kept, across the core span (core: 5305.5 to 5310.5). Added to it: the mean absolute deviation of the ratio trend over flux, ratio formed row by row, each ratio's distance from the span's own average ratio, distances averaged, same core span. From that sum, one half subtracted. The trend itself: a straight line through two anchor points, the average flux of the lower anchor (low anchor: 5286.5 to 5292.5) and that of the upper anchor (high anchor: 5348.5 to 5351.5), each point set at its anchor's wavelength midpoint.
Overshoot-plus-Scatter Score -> -1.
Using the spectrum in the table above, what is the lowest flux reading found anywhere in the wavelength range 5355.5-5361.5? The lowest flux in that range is 21.5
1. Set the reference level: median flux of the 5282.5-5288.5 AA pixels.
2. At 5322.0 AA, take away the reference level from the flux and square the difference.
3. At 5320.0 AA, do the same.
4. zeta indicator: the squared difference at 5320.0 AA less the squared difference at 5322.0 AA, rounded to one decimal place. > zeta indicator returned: -0.4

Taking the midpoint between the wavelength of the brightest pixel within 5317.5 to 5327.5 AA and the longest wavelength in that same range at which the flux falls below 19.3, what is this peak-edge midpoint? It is 5322.5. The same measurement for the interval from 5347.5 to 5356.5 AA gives 5352.5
